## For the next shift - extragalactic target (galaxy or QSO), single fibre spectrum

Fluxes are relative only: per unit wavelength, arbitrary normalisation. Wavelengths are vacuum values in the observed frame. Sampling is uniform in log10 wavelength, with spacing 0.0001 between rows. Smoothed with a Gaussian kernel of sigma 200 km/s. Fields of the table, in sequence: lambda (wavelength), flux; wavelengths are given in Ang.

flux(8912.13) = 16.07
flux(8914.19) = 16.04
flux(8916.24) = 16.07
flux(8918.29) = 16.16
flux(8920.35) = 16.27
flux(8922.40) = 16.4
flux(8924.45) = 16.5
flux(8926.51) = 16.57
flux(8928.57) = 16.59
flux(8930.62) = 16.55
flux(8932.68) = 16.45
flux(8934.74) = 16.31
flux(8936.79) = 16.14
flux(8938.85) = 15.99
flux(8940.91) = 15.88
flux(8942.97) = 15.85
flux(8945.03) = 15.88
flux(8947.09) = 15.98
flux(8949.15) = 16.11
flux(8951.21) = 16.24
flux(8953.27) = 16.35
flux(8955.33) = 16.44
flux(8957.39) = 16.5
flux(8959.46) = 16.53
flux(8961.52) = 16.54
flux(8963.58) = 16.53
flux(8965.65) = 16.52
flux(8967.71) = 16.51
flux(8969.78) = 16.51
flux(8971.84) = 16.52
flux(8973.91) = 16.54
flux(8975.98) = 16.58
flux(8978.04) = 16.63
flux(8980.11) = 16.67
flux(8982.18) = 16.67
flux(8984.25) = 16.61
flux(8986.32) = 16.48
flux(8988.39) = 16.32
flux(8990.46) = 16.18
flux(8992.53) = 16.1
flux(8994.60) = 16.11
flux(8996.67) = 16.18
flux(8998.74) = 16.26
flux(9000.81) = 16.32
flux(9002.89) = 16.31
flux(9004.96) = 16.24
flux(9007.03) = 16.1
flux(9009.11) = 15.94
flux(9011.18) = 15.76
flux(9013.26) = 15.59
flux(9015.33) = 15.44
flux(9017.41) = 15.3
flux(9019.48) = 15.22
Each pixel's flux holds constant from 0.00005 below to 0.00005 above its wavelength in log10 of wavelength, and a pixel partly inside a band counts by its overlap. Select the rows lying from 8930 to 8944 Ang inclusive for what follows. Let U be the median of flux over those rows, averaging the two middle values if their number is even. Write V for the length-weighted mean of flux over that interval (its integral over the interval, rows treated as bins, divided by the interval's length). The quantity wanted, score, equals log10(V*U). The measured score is 2.416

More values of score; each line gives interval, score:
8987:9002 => 2.419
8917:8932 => 2.433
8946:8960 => 2.426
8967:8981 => 2.438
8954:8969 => 2.436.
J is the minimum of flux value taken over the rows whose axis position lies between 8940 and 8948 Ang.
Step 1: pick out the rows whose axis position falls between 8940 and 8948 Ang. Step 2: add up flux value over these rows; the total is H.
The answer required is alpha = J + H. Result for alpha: 79.4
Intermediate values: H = 63.6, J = 15.85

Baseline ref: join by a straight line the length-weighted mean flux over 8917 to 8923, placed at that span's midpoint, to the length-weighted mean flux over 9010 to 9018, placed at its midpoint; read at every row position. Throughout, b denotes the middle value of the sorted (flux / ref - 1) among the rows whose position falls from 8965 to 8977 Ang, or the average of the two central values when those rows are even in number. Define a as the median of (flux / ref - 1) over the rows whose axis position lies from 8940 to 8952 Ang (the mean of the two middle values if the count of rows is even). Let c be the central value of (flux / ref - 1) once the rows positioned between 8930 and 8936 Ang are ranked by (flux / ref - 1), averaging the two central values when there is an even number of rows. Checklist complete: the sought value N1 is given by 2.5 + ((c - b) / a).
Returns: 5.2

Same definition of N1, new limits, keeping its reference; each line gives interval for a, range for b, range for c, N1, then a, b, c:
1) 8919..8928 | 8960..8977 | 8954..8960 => 2.0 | 0.013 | 0.0390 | 0.033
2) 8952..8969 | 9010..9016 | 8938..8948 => 2.1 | 0.036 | 0.0025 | -0.012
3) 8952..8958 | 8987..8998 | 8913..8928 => 1.5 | 0.028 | 0.0289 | 0.001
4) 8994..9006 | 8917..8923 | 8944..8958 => 2.8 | 0.039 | 0.0006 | 0.013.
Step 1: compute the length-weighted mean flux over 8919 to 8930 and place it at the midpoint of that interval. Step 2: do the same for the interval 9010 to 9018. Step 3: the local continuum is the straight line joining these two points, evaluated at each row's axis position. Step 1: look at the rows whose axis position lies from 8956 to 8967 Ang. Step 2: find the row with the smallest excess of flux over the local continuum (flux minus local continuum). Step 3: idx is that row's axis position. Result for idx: 8957.39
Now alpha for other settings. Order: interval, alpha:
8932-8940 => 80.9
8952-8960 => 82.2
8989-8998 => 80.7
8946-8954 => 80.7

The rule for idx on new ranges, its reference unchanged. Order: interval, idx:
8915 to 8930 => 8916.24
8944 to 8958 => 8945.03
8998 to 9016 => 9015.33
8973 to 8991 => 8990.46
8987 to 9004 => 8992.53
